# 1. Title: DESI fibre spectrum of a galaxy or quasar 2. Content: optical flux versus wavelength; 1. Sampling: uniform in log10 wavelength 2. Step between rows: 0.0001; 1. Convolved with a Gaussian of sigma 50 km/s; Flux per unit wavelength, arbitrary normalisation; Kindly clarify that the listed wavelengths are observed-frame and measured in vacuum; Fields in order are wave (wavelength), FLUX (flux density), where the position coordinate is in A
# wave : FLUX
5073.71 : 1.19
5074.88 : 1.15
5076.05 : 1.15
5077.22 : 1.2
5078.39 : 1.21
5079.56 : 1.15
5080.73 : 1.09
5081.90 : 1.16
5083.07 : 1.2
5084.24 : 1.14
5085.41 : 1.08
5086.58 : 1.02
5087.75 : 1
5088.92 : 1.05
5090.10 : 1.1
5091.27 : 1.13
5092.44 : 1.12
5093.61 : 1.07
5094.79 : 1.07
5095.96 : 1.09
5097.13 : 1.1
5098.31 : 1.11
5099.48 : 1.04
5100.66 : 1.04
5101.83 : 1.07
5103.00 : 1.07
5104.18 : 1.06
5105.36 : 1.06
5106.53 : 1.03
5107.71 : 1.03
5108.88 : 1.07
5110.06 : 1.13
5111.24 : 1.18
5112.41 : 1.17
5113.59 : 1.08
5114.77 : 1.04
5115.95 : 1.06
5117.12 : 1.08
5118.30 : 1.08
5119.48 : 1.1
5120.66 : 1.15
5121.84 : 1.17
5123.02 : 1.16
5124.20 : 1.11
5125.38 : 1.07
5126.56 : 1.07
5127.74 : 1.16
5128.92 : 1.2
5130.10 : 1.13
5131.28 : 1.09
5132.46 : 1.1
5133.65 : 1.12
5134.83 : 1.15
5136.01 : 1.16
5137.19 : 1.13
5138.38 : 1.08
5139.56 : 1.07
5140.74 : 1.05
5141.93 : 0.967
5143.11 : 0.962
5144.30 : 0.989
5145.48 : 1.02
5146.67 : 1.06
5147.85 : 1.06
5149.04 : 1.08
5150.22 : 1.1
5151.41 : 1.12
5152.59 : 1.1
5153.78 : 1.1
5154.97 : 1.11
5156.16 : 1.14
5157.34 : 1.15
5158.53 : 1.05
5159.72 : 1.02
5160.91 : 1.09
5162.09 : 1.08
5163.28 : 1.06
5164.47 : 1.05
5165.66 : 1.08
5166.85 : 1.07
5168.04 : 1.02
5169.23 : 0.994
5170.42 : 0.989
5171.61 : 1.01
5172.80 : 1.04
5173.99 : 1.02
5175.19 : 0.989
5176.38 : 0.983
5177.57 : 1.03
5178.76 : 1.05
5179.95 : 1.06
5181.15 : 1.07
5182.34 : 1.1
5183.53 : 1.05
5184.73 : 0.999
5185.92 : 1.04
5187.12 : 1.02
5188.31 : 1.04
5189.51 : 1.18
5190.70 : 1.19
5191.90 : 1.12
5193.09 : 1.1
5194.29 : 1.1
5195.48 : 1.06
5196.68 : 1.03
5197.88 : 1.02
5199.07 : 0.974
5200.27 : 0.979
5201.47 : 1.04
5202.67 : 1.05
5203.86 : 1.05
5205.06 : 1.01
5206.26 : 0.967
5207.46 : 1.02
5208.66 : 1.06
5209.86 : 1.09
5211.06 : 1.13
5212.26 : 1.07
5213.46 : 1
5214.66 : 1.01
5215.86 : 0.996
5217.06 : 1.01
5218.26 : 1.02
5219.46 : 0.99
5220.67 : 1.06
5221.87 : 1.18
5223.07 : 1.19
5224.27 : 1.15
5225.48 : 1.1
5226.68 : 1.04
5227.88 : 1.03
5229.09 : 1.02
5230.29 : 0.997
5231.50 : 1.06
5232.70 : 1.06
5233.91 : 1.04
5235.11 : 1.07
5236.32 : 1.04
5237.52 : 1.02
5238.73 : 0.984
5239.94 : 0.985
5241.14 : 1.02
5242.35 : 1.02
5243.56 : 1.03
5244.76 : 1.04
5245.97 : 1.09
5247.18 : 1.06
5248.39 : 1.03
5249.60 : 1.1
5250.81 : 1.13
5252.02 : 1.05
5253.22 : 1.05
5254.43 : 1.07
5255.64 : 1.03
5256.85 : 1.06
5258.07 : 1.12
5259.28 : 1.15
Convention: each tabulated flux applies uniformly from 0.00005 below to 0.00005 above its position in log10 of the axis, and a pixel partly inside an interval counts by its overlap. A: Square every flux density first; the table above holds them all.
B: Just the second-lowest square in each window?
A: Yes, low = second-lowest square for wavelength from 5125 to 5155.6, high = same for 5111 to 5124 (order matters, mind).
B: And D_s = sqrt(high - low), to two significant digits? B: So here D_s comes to 0.43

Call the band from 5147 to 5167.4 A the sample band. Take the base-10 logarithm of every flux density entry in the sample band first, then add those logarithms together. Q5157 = 0.6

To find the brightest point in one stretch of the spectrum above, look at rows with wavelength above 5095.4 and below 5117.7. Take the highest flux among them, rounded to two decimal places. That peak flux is 1.18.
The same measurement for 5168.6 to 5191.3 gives 1.19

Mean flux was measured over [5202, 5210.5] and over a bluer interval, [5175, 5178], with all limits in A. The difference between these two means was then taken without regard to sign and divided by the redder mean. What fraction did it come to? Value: 0.033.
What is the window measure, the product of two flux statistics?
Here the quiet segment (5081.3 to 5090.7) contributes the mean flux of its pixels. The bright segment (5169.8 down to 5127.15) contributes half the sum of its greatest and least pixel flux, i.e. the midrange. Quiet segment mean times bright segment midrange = 1.18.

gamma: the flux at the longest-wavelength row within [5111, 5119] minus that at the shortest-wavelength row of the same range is -0.10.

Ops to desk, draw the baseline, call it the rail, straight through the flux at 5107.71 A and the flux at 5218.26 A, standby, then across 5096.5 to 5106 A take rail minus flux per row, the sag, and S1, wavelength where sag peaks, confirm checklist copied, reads 5099.48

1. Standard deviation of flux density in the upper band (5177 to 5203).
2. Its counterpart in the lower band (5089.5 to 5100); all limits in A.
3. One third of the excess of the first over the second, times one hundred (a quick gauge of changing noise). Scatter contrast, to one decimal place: 0.9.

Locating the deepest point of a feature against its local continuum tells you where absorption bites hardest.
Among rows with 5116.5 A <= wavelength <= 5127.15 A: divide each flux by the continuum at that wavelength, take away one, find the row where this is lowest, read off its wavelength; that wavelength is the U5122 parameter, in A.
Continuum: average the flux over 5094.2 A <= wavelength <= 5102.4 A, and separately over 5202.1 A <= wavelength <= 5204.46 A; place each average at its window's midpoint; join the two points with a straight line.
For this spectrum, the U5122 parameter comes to 5125.38 A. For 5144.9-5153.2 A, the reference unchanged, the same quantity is 5145.48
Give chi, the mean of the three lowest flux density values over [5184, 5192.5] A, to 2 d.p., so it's 1.02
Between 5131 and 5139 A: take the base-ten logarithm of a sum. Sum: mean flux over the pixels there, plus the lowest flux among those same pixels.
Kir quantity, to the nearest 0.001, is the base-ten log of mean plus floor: 0.342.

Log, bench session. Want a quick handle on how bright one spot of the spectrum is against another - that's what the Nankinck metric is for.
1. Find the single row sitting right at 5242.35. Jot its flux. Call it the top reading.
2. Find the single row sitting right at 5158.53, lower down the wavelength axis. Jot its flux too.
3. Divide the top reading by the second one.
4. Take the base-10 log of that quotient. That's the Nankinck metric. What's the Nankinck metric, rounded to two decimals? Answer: -0.01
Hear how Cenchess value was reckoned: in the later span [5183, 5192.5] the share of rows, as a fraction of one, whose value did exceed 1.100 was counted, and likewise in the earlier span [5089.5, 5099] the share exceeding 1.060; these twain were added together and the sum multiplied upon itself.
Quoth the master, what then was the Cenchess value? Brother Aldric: 1.89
